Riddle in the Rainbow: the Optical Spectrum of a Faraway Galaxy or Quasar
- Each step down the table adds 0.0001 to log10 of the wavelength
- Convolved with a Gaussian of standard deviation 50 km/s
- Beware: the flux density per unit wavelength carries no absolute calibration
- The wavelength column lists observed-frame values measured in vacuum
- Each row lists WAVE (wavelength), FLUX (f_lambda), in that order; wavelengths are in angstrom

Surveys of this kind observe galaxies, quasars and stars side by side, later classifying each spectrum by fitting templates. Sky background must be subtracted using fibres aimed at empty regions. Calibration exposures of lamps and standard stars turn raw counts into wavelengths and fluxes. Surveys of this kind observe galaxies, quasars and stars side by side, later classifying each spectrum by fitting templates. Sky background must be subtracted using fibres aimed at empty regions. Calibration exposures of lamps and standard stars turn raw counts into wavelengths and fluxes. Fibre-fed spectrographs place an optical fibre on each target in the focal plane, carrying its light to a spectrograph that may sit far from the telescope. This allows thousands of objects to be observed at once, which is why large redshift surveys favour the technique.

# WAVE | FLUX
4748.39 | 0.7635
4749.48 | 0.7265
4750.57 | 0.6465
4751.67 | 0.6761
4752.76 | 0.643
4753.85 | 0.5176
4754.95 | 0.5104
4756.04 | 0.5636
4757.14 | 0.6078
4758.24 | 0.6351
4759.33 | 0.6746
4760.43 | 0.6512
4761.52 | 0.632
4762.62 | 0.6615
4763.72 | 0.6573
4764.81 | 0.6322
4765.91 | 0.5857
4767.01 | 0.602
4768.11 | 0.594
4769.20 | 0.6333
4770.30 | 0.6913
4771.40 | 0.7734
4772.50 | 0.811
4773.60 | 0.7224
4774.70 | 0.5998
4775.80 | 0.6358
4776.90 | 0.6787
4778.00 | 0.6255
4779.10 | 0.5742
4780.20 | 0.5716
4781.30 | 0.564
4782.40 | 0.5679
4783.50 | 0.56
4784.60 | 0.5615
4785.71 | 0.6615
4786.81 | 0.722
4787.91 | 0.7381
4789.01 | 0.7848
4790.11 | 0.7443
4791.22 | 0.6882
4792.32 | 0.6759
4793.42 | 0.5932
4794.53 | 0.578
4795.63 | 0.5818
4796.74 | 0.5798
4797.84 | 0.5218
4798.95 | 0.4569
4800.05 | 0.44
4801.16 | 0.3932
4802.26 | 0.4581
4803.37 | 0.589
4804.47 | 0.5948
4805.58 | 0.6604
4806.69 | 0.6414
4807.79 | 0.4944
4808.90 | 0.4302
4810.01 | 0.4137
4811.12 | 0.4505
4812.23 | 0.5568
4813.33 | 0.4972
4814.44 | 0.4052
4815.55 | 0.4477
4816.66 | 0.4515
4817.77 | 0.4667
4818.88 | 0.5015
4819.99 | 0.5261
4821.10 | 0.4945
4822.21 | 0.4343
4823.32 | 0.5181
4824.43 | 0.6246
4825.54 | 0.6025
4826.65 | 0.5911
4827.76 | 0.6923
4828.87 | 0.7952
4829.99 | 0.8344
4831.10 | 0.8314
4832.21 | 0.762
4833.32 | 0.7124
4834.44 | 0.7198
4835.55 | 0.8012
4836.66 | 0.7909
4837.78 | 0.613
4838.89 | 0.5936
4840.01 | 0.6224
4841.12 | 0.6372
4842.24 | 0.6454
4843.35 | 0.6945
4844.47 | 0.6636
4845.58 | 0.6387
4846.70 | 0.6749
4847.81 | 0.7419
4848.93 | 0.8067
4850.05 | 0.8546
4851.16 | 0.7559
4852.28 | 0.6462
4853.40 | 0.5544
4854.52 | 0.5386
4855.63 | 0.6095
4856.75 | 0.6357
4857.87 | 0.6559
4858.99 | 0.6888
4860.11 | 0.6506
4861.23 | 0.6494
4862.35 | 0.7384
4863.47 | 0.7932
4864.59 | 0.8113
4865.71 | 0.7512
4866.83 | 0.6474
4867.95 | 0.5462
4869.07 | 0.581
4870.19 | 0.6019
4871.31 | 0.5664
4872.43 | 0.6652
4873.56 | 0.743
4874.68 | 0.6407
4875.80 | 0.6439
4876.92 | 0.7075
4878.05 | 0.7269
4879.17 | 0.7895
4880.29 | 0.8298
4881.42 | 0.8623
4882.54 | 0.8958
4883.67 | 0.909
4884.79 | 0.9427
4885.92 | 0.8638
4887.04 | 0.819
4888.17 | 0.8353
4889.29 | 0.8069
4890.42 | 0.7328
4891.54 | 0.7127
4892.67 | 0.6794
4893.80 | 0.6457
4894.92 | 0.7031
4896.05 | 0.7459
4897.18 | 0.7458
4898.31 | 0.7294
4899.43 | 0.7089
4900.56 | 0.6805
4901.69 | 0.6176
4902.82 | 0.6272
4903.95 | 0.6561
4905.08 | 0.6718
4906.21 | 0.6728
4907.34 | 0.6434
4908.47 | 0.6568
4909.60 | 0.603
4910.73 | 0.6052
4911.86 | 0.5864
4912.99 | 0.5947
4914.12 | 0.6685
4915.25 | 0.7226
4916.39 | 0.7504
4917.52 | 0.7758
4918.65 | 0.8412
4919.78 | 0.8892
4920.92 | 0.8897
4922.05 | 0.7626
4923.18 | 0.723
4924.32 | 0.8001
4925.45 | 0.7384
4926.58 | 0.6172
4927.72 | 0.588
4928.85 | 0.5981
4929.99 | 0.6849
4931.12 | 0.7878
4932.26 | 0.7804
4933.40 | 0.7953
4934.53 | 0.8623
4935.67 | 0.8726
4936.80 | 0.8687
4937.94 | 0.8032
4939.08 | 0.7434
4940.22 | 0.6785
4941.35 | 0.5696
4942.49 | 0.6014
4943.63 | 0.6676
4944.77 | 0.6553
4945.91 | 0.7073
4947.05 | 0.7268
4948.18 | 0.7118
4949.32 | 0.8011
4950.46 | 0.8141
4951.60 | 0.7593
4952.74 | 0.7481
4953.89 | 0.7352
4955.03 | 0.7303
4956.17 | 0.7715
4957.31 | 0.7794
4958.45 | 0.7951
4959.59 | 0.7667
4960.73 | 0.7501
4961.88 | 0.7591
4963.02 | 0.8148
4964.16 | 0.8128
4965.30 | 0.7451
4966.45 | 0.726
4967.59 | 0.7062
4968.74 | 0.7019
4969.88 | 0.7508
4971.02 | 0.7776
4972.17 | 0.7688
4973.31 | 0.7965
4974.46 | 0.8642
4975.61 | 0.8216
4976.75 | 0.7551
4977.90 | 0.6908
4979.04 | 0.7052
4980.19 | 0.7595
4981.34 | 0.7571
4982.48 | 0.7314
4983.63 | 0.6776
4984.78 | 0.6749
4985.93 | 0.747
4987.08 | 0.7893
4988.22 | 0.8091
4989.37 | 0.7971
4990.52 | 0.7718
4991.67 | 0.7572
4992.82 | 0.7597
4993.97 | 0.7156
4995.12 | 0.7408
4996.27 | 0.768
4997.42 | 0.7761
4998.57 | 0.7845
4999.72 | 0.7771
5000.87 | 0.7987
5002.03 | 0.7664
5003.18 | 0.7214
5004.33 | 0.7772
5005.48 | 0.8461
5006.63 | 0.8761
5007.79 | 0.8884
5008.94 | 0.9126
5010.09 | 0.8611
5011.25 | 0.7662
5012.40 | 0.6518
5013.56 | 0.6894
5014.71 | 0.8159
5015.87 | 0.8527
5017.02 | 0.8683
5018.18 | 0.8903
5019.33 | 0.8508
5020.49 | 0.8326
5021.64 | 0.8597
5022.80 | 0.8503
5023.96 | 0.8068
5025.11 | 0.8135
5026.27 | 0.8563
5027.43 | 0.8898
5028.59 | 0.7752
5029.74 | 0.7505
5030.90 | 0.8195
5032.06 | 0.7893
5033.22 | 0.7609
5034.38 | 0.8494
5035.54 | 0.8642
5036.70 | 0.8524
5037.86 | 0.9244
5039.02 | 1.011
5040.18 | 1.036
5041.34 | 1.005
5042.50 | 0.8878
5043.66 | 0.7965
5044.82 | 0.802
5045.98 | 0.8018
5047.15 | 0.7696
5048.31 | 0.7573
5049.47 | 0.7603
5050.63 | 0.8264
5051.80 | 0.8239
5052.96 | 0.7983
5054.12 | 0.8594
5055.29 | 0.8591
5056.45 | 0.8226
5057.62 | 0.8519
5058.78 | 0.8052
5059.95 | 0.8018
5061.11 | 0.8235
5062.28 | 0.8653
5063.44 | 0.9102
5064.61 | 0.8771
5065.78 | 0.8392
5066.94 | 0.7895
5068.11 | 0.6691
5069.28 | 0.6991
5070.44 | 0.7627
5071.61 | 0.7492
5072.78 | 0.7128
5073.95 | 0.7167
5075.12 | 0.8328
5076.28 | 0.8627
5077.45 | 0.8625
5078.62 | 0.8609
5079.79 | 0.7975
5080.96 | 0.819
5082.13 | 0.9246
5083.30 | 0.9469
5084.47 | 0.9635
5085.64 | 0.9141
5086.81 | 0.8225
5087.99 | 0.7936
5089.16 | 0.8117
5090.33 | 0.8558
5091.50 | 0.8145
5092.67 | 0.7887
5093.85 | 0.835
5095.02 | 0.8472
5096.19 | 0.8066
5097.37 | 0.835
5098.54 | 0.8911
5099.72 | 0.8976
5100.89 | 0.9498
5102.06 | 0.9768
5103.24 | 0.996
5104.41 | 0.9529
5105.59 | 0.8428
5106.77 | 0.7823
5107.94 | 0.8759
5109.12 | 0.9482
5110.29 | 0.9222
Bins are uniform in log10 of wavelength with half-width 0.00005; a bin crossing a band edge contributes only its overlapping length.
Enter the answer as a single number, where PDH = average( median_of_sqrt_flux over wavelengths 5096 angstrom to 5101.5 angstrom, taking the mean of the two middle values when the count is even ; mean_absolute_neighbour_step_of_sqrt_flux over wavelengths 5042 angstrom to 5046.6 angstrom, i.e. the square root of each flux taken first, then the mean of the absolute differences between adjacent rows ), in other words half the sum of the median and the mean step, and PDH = 0.481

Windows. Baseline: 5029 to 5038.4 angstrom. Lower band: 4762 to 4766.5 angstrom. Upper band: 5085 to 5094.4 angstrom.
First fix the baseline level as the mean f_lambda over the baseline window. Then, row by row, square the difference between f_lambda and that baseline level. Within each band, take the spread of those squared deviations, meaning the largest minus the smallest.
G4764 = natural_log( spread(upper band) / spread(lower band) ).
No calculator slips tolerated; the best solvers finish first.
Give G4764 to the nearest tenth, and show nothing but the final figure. -1.4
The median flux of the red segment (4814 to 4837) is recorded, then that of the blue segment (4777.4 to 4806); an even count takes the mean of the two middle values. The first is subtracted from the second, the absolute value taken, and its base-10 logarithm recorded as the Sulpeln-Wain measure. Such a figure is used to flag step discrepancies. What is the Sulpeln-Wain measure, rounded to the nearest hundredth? -1.66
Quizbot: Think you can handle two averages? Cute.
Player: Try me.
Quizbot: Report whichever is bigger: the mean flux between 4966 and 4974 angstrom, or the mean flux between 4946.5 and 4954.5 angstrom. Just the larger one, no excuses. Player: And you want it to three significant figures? 0.757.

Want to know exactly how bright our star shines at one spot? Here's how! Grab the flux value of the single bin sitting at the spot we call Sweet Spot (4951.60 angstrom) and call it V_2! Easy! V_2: 0.7593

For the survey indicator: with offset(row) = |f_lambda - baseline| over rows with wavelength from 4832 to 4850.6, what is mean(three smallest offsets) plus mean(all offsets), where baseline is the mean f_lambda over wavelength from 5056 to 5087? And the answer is 0.15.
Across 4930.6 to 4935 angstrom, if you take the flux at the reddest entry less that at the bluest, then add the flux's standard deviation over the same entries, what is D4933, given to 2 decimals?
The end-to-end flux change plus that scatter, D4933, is 0.11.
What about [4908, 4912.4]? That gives -0.04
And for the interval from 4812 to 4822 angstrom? -0.02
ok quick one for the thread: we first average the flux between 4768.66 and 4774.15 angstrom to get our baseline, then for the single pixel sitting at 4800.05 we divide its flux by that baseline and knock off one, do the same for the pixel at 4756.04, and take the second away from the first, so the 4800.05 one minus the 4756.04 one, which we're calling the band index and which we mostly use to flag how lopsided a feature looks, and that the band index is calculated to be -0.17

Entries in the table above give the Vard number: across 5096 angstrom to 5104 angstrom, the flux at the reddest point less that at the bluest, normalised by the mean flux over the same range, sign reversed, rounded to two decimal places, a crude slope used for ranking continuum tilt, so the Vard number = -0.21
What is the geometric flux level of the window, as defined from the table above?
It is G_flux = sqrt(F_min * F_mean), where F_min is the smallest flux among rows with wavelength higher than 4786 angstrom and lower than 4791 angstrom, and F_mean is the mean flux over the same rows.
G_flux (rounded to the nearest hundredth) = 0.73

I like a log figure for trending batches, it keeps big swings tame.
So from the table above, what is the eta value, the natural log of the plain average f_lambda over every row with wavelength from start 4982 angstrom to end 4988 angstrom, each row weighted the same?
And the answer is -0.3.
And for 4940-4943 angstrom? -0.5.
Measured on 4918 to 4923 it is -0.2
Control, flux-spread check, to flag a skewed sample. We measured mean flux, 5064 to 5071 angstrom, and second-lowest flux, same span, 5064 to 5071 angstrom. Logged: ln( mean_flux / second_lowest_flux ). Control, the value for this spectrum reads 0.10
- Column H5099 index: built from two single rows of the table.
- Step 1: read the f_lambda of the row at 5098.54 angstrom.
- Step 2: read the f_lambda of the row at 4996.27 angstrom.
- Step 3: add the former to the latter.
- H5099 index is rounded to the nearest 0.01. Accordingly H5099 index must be 1.66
